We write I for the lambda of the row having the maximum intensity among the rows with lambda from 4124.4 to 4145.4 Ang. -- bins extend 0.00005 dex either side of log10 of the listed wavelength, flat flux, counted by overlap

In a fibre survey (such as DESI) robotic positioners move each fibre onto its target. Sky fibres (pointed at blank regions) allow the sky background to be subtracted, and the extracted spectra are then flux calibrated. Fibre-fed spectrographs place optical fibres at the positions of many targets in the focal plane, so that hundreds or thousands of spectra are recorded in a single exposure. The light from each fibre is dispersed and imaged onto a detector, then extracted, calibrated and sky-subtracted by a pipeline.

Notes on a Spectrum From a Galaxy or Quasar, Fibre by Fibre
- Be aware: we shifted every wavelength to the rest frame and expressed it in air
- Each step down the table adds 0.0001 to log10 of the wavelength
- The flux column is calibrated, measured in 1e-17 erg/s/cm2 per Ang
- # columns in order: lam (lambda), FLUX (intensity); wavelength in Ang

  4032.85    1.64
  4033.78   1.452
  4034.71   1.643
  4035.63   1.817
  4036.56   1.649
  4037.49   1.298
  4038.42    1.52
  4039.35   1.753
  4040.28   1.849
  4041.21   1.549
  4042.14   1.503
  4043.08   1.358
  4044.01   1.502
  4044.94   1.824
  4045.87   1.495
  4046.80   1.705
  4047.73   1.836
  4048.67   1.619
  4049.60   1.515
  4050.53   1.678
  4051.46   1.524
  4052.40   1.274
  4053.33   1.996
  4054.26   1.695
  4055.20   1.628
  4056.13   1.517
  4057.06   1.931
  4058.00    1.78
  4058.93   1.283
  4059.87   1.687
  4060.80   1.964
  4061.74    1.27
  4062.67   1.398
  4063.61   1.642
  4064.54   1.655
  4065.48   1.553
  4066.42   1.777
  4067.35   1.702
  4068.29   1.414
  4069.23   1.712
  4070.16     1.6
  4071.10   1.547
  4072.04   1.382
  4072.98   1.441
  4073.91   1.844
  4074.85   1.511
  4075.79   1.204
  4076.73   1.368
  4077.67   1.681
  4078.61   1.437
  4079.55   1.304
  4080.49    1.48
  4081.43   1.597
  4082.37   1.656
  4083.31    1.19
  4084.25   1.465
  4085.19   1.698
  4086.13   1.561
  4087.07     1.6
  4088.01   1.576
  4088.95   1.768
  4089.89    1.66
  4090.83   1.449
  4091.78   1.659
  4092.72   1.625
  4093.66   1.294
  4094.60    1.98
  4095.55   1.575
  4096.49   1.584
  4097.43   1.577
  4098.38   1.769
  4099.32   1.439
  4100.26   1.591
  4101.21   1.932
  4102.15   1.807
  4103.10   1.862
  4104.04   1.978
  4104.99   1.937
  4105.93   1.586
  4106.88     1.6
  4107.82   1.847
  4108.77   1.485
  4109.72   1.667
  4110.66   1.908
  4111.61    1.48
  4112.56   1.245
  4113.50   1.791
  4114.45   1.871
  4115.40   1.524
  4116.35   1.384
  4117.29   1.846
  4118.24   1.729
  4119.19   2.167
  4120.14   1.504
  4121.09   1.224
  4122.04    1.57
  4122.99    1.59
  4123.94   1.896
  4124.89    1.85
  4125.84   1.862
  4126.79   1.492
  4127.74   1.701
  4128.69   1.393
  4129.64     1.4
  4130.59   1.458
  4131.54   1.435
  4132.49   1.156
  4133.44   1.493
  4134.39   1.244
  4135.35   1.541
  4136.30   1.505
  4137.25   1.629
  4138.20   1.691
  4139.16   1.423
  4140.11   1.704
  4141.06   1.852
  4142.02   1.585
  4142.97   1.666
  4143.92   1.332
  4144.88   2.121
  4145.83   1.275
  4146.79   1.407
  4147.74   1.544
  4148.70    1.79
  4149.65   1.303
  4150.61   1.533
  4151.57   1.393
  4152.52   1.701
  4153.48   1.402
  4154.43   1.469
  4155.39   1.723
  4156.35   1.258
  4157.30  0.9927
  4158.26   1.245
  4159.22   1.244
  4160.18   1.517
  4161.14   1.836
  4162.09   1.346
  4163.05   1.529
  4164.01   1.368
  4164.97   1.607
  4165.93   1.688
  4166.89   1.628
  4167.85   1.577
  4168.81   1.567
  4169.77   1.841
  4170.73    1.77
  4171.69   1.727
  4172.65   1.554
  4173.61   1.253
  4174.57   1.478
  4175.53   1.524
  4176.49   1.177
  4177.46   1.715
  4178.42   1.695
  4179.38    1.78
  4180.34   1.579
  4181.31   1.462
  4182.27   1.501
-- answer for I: 4144.88 Ang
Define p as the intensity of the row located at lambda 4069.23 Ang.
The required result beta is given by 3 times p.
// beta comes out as 5.1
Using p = 1.712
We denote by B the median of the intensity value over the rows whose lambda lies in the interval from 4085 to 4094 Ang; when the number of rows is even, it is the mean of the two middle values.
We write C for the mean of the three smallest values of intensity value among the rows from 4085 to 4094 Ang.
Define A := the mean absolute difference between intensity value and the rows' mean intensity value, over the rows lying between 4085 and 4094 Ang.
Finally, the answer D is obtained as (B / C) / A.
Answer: 11.8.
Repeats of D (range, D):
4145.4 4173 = 7.9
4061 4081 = 8.3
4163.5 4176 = 9.9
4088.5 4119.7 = 7.2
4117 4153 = 6.9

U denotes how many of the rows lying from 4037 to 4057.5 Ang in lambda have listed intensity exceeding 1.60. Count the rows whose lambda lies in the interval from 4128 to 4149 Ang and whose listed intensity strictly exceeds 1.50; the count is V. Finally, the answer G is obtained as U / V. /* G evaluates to 1.00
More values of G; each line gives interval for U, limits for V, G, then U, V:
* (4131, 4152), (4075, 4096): 0.54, 7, 13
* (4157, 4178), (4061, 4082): 0.67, 8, 12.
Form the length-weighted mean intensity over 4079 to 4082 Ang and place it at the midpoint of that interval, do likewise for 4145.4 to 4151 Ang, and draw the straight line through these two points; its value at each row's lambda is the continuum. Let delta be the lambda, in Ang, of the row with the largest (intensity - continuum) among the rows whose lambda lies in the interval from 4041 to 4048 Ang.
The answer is 4047.73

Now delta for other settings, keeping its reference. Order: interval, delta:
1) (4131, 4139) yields 4138.20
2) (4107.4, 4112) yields 4110.66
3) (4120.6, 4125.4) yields 4123.94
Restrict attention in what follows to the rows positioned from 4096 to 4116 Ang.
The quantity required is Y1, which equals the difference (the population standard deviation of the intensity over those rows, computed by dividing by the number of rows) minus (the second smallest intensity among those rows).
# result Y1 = -1.24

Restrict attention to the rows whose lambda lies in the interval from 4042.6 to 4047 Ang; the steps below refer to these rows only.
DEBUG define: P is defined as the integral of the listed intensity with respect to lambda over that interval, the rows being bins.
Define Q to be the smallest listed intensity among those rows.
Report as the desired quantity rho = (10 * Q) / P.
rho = 1.97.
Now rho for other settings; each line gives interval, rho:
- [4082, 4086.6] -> 1.71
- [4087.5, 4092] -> 1.99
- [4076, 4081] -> 1.81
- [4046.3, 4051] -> 1.93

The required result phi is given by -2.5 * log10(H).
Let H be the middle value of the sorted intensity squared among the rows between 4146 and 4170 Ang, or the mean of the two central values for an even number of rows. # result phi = -0.92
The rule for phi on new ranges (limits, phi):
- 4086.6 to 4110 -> -1.05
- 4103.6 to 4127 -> -1.11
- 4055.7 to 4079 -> -0.96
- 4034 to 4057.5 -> -1.06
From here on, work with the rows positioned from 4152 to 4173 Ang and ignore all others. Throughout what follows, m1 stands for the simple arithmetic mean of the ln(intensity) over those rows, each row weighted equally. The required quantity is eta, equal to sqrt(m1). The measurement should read 0.642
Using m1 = 0.413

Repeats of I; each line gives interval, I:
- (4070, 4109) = 4094.60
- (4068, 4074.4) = 4073.91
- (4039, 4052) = 4040.28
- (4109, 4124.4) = 4119.19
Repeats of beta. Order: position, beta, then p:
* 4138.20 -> 5.1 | 1.691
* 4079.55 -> 3.9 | 1.304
